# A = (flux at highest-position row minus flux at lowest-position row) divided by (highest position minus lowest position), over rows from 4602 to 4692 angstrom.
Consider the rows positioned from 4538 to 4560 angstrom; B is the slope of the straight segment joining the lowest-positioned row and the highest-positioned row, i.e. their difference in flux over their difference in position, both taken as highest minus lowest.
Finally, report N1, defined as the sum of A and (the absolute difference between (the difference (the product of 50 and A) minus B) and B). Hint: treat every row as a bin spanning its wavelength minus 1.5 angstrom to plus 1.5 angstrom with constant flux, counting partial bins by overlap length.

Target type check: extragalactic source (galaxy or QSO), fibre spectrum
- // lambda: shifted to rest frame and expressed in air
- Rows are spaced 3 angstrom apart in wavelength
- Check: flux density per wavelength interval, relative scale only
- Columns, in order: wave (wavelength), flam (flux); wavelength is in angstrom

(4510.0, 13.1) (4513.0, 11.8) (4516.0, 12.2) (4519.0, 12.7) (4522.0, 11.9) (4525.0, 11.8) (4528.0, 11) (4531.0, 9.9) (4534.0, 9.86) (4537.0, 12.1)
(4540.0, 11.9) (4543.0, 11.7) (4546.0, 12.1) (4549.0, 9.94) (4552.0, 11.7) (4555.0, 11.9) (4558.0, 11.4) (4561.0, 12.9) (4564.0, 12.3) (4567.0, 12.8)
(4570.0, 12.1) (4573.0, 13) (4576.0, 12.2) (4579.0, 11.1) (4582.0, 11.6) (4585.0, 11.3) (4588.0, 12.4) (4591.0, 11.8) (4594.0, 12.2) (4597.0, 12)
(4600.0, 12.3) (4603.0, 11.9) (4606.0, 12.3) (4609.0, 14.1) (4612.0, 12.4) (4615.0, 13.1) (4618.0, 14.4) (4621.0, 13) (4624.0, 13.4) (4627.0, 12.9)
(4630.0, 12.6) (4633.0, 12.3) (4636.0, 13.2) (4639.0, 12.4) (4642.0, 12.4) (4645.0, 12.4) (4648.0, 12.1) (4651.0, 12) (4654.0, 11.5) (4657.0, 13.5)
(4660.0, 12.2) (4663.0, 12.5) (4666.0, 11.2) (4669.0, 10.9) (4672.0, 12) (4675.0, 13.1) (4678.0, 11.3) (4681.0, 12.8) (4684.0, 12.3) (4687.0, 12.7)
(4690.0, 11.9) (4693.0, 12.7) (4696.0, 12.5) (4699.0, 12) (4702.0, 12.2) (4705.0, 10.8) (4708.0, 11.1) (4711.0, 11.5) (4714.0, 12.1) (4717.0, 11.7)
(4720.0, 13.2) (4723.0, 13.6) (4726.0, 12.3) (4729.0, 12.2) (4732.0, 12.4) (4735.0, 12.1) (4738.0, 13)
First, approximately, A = 0.00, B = -0.028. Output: 0.1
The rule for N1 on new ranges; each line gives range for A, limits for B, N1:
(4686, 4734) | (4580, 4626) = 0.4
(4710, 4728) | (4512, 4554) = 2.7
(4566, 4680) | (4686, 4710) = 0.5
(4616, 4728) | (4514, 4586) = 0.9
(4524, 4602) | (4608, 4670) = 0.4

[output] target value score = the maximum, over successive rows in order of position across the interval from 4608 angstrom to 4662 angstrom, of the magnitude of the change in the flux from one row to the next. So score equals 2.00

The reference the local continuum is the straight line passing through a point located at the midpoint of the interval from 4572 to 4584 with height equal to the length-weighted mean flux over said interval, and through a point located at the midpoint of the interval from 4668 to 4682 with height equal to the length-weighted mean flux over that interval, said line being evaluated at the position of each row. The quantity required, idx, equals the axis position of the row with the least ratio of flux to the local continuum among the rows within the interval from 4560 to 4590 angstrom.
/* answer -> 4579.0 angstrom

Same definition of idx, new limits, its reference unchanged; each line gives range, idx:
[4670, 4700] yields 4678.0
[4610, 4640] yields 4633.0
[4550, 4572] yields 4558.0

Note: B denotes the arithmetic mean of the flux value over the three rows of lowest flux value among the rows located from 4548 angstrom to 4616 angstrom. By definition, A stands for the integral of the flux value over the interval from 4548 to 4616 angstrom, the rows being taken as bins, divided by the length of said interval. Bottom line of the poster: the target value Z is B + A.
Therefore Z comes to 22.91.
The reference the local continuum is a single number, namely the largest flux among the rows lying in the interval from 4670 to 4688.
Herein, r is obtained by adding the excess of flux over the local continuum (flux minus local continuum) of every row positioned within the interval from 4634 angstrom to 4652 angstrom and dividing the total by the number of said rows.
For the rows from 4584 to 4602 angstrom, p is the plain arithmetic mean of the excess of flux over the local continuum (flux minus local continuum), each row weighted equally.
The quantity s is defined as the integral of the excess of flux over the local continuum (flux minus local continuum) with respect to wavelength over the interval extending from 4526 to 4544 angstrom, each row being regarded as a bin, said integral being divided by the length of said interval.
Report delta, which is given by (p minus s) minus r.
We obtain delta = 1.60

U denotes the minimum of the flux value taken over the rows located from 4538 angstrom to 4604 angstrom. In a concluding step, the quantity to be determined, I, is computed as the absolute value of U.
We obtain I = 9.9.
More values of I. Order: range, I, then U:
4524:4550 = 9.9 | 9.86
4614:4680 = 10.9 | 10.9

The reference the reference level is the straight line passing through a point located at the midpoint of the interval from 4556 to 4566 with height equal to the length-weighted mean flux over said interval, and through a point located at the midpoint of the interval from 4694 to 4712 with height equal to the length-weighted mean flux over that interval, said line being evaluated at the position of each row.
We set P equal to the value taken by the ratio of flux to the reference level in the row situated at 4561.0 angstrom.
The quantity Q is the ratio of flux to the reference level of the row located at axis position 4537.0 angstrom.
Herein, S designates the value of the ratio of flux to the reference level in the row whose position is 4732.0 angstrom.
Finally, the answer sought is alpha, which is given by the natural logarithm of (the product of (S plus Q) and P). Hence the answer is 0.77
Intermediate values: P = 1.06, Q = 0.98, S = 1.07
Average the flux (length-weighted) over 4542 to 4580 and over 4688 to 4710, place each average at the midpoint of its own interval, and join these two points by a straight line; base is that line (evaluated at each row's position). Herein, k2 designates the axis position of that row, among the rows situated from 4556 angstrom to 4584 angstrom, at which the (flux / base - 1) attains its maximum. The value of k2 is 4573.0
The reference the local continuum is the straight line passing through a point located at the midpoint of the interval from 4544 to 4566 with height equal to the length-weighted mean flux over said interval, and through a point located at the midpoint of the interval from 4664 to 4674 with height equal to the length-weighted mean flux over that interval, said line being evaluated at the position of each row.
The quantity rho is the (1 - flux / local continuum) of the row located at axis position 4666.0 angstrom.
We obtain 0.03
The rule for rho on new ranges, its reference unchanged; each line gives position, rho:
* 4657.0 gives -0.17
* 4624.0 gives -0.15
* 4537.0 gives -0.02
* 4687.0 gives -0.11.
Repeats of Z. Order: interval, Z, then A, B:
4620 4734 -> 23.22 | 12.3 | 10.9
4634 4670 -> 23.41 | 12.2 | 11.2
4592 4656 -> 24.41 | 12.6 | 11.8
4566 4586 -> 23.35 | 12.0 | 11.3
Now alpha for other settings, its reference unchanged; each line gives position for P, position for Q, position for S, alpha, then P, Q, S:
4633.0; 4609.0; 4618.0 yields 0.89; 1.03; 1.17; 1.20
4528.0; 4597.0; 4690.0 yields 0.58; 0.89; 0.99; 1.01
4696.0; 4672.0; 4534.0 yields 0.66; 1.06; 1.01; 0.80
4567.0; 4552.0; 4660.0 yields 0.73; 1.05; 0.96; 1.03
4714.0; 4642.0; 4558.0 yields 0.71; 1.04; 1.04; 0.93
